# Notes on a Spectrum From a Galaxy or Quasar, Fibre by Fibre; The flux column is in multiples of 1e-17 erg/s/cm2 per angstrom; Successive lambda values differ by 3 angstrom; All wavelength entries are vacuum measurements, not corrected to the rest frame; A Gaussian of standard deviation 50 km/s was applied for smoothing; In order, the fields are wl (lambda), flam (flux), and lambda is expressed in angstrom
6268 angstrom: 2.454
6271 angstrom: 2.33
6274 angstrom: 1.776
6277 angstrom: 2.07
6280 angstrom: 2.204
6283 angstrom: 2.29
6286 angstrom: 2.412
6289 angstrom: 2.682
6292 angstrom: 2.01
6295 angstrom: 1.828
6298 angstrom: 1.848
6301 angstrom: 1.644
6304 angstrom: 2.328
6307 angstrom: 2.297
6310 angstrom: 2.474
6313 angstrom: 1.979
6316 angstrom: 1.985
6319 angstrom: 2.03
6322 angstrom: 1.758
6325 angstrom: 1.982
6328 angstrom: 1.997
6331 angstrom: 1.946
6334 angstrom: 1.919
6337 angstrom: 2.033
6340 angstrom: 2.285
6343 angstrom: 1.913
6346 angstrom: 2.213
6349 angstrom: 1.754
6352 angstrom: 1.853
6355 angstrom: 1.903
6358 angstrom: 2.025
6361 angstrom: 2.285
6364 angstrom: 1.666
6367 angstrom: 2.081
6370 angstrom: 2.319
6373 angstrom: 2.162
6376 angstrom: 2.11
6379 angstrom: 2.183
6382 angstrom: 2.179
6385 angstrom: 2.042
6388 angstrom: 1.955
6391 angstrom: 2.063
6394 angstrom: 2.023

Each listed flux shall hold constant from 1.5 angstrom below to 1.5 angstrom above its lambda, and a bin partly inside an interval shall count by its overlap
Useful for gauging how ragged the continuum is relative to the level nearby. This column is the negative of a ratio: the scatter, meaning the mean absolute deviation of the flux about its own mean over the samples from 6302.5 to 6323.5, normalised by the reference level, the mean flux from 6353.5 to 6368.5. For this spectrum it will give -0.11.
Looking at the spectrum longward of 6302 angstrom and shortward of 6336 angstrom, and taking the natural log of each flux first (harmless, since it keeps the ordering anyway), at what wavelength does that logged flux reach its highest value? 6310 angstrom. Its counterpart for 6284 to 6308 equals 6289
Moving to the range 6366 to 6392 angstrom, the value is 6370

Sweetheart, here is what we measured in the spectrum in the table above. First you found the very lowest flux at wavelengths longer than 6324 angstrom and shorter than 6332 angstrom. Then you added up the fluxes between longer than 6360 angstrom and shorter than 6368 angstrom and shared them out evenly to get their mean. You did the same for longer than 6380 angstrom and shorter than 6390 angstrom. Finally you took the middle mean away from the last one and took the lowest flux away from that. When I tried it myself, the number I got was -1.9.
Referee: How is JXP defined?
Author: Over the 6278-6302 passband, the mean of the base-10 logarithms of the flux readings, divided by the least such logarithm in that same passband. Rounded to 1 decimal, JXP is 1.5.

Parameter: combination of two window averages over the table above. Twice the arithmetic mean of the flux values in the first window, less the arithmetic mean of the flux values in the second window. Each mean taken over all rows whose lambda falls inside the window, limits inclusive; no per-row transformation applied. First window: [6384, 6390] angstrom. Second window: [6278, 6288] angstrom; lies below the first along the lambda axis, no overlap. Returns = 1.69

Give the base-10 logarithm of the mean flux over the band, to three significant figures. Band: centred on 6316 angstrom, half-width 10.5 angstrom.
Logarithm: 0.316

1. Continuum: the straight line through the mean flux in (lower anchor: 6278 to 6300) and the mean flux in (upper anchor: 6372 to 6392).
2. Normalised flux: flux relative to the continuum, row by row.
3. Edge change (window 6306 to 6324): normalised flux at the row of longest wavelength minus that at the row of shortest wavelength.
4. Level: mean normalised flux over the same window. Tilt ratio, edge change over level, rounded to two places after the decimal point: -0.25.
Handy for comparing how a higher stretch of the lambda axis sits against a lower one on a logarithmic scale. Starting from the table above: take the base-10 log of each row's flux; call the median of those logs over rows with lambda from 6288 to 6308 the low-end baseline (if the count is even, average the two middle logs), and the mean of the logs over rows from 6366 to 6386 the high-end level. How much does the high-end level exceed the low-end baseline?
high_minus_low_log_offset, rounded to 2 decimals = 0.03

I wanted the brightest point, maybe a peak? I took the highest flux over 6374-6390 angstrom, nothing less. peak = 2.183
